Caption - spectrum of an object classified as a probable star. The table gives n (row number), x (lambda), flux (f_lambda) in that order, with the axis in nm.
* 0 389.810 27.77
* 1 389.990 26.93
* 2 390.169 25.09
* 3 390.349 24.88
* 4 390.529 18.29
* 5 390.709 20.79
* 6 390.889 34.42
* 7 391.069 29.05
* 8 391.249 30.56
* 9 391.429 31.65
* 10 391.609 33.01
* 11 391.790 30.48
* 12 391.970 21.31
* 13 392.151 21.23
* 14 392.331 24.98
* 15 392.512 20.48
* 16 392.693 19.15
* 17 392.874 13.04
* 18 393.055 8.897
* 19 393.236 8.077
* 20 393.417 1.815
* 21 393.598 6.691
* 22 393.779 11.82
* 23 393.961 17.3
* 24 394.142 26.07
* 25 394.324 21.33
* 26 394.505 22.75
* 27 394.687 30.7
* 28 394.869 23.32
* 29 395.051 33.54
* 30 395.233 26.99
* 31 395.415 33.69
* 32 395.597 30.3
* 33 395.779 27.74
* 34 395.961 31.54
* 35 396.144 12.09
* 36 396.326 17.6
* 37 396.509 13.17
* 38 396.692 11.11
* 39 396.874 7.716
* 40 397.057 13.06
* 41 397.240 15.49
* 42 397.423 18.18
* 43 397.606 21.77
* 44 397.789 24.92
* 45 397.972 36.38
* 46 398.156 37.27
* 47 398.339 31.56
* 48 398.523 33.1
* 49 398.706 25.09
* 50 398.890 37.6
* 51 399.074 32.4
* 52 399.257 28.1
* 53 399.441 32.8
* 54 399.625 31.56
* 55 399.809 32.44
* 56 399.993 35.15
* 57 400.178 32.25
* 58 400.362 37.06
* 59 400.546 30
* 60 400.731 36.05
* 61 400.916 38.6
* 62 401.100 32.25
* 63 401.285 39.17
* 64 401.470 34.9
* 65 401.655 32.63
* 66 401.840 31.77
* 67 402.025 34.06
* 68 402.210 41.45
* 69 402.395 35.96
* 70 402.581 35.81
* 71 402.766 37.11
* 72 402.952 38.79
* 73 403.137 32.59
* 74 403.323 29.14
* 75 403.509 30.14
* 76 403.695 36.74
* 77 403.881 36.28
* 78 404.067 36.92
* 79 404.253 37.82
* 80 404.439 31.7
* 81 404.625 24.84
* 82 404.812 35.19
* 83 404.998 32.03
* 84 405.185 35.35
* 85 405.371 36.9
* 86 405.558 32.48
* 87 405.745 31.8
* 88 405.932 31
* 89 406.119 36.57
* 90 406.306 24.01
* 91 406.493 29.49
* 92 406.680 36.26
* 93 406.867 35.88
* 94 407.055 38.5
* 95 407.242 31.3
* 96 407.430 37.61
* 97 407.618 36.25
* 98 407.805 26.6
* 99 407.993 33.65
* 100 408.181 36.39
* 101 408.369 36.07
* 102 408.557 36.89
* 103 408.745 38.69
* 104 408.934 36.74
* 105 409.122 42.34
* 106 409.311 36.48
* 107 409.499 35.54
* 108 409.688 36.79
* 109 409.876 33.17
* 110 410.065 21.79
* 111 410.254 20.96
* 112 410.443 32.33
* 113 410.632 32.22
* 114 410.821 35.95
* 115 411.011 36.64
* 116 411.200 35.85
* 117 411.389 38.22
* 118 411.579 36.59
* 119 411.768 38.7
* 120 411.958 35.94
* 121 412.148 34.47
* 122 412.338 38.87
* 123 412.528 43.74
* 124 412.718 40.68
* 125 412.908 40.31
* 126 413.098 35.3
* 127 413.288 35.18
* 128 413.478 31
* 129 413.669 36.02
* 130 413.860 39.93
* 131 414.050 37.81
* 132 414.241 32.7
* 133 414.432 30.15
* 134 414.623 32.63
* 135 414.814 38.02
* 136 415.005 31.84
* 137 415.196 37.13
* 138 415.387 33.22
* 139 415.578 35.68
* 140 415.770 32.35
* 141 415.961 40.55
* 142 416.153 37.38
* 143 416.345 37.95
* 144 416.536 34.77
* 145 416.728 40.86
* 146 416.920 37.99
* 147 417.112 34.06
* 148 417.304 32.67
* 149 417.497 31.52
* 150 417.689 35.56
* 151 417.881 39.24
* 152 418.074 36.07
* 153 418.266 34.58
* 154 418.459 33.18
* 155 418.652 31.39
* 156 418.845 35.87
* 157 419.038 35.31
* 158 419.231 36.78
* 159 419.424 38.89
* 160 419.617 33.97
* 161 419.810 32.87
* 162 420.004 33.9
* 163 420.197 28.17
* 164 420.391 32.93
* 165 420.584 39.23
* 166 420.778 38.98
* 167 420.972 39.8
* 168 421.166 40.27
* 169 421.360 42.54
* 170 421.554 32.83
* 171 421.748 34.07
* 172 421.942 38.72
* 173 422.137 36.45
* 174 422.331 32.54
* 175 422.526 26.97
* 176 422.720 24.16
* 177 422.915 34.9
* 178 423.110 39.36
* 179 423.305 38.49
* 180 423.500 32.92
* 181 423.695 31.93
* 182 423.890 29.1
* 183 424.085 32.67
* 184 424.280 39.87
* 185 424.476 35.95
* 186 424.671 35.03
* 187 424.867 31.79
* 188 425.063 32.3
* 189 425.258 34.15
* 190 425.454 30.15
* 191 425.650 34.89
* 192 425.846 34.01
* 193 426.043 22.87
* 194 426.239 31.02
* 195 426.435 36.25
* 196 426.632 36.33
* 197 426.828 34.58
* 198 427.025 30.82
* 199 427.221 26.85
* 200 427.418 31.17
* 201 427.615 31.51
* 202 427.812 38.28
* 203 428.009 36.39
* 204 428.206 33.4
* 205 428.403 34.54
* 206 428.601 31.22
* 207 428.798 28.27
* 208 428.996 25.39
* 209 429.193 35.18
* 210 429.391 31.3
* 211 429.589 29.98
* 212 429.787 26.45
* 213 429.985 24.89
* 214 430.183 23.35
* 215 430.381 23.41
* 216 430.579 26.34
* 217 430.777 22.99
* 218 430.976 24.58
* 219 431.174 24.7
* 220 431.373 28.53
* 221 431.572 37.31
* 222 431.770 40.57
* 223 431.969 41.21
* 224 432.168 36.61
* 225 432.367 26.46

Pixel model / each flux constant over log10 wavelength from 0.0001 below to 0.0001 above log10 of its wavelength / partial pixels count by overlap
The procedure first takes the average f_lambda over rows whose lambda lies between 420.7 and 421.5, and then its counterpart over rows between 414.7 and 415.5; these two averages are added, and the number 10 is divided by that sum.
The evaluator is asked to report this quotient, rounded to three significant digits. 0.133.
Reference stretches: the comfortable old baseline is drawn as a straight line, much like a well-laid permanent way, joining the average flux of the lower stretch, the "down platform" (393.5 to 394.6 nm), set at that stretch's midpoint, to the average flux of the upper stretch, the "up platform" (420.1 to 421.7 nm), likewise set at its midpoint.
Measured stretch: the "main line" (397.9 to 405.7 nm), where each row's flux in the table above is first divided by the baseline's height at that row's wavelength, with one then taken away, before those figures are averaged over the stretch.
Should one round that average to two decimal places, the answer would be 0.48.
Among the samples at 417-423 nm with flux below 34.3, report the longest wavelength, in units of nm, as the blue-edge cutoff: 422.720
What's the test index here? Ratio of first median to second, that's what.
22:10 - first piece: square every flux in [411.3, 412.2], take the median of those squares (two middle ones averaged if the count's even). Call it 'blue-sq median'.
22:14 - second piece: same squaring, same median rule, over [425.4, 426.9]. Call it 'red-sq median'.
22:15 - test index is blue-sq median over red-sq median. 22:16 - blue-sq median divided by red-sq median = 1.14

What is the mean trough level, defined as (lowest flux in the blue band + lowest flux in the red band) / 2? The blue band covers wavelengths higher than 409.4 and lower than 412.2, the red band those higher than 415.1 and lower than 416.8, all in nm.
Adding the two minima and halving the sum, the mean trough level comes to 27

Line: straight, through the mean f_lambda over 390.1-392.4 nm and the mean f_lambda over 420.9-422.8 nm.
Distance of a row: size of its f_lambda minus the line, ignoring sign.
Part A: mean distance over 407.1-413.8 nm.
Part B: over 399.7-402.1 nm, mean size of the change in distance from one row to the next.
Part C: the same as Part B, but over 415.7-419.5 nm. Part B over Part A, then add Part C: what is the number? 3.1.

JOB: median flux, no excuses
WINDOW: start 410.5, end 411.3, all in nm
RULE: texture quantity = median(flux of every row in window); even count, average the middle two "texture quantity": 35.9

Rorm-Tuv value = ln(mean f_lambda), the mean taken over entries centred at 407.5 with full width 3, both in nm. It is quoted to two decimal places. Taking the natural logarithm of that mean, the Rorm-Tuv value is 3.54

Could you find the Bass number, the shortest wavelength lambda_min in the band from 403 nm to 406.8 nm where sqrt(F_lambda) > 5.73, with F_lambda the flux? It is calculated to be 403.695 nm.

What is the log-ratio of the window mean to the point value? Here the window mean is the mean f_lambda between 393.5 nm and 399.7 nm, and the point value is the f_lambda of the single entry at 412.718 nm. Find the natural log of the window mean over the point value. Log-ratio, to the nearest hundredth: -0.52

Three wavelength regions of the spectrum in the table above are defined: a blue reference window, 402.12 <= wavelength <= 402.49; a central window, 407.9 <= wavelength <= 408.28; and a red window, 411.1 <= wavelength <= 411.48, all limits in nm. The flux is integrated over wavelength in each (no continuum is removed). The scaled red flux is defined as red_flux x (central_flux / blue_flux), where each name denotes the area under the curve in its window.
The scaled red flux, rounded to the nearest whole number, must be 13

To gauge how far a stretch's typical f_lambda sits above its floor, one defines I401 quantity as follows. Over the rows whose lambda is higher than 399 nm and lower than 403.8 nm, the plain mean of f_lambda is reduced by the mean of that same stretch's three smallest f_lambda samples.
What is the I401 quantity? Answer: 5.1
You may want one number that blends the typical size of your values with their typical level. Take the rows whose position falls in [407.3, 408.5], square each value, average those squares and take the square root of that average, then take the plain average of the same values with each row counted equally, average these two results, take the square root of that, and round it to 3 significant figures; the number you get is 5.88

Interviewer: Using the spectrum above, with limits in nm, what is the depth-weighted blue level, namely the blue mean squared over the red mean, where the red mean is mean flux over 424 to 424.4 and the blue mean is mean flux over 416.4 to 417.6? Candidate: 34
